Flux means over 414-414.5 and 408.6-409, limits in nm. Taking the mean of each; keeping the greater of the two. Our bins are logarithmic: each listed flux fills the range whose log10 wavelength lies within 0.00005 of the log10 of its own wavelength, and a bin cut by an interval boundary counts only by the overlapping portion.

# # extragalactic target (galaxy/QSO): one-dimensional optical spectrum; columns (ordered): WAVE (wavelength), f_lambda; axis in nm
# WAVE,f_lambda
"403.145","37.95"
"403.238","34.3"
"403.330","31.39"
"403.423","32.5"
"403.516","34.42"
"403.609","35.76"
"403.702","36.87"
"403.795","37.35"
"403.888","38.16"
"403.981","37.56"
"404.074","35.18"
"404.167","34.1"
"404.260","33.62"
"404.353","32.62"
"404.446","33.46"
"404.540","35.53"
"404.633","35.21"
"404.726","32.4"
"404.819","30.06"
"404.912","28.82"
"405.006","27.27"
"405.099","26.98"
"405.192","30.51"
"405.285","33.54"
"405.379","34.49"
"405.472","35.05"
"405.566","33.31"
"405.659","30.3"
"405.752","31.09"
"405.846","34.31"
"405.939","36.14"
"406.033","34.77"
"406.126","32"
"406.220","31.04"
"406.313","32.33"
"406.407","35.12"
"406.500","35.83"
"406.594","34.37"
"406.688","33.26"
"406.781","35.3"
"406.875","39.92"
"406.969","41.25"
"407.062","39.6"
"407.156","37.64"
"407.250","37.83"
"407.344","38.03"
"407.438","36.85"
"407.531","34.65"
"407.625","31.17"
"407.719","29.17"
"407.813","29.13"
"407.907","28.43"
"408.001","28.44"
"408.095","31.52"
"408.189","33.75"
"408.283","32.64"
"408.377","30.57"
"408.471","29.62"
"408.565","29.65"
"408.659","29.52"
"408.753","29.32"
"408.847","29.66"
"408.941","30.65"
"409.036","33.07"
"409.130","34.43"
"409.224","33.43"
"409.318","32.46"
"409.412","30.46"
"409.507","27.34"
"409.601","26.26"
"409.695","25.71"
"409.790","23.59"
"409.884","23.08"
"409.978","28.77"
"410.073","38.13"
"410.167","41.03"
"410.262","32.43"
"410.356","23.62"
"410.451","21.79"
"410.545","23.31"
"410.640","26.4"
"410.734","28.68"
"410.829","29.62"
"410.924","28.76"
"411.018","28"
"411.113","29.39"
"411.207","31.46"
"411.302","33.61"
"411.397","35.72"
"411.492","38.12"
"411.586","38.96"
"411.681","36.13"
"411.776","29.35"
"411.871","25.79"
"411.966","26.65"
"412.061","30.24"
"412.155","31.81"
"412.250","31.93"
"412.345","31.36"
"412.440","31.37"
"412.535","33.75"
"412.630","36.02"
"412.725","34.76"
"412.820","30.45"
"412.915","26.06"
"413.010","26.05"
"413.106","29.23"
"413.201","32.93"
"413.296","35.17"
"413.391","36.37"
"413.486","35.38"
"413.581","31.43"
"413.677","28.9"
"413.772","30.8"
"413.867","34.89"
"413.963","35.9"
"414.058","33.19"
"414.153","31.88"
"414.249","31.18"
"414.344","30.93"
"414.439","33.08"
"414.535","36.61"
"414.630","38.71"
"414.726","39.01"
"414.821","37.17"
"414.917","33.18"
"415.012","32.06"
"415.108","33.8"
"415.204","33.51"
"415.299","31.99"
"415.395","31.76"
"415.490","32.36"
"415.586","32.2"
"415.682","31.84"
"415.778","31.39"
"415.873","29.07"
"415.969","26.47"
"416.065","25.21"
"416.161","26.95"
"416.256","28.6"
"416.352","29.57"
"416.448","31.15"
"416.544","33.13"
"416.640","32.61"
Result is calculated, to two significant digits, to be 32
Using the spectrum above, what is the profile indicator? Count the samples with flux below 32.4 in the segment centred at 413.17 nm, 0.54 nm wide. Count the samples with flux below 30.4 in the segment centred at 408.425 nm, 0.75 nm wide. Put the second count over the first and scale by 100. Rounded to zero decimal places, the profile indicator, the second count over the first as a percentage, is 133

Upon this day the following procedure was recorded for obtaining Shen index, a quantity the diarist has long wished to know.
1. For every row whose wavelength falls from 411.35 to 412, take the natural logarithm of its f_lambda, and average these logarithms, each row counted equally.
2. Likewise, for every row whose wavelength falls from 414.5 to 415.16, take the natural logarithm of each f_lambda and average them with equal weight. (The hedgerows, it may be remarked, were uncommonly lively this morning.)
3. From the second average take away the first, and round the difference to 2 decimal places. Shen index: 0.09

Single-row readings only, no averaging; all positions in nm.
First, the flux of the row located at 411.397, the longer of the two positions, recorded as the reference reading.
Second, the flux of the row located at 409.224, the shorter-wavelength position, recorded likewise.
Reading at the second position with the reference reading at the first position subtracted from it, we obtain -2.3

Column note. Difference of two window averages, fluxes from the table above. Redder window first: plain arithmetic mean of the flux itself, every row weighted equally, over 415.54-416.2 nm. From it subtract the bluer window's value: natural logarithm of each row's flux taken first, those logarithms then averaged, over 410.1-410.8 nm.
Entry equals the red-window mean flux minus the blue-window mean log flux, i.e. 25.7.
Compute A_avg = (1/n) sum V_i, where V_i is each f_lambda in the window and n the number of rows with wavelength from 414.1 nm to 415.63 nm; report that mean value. 33.7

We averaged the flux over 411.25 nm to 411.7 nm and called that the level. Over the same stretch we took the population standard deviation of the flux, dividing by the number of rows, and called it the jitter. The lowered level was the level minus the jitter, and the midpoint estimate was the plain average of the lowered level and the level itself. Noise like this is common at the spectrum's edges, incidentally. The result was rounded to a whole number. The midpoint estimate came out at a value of 36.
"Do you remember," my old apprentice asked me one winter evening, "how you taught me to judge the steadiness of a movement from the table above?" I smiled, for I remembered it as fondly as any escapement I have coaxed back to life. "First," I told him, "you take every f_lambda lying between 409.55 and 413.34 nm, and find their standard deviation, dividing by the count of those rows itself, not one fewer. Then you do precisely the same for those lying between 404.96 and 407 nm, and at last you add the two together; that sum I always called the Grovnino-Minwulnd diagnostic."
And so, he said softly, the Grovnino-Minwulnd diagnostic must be 8.0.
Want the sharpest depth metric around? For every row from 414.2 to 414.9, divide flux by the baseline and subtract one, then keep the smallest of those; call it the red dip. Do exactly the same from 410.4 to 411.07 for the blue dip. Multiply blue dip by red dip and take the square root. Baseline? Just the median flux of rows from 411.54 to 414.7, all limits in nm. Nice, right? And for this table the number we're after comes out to 0.097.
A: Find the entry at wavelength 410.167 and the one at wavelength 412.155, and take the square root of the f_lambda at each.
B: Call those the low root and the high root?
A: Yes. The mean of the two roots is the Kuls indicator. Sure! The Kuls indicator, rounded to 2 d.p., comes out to 6.02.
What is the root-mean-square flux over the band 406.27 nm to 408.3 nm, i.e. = 34.6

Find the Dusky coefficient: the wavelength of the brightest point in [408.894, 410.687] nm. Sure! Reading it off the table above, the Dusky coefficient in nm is 410.167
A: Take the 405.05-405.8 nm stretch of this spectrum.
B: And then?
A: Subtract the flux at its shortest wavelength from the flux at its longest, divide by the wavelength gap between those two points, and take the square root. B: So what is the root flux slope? 2.5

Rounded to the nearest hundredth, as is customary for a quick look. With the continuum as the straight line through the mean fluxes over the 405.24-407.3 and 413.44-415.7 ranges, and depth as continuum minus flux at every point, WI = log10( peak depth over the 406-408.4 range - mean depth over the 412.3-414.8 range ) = 0.74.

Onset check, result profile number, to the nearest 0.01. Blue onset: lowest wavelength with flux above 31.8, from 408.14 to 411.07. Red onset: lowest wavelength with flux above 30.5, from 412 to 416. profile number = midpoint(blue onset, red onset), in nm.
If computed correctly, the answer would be 410.17 nm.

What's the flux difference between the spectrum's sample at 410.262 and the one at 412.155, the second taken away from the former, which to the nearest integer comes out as 1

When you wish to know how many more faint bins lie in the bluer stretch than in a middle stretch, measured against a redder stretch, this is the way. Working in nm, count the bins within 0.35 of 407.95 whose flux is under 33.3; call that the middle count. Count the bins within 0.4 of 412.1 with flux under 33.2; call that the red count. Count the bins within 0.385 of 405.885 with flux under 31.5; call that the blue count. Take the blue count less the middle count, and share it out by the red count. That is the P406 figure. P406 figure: -0.50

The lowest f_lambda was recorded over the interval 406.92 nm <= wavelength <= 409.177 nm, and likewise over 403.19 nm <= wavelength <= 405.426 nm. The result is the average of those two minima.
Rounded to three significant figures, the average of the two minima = 27.7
